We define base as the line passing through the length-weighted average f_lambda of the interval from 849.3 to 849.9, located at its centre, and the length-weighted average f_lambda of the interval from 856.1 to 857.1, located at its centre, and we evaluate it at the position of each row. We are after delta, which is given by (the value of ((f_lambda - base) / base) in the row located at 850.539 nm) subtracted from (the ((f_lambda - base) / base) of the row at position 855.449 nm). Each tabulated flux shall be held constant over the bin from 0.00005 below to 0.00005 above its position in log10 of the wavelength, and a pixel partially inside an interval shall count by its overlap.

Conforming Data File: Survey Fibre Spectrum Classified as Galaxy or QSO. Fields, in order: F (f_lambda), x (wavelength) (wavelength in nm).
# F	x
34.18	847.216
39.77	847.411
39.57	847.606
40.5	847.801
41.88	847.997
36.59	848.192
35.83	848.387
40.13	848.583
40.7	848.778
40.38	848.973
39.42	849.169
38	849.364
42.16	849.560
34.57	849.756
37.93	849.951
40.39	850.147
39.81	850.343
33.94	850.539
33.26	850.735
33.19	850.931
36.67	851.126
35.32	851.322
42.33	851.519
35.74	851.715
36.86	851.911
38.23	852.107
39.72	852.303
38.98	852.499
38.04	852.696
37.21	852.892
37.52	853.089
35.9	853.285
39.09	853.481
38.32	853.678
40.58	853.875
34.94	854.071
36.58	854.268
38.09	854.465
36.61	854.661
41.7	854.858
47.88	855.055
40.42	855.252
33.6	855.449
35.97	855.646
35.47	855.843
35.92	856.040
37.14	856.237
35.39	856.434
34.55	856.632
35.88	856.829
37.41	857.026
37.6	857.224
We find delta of 0.03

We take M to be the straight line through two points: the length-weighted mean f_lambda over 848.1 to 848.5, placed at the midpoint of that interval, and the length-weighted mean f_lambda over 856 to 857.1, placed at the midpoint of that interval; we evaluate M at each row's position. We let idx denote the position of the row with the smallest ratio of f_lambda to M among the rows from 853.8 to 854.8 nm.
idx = 854.071 nm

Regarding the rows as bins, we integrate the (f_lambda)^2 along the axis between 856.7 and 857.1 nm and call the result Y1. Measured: 532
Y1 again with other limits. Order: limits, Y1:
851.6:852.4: 1142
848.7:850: 1989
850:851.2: 1589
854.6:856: 2130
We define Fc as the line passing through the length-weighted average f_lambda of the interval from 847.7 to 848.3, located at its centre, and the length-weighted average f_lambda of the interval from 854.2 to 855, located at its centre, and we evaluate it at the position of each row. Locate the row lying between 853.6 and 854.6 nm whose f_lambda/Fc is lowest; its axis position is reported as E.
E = 854.071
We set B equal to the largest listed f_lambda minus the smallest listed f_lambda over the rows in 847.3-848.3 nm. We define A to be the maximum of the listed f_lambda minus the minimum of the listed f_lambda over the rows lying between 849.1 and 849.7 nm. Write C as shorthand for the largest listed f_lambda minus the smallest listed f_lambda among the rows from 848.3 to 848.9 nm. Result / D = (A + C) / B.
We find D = 1.71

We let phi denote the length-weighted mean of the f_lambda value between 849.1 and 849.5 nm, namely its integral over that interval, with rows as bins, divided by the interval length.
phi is 39.0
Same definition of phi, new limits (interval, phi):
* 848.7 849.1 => 40.4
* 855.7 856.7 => 35.7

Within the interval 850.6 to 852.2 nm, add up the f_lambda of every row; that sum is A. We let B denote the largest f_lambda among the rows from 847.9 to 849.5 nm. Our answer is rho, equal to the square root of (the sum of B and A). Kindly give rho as 18.3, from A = 292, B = 41.88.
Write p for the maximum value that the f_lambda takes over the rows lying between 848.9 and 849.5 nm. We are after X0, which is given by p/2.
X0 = 20.2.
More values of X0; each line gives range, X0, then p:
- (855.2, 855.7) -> 20.2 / 40.42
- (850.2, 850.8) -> 19.9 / 39.81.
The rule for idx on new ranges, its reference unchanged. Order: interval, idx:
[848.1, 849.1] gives 848.387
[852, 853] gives 852.892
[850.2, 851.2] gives 850.931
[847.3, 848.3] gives 848.192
